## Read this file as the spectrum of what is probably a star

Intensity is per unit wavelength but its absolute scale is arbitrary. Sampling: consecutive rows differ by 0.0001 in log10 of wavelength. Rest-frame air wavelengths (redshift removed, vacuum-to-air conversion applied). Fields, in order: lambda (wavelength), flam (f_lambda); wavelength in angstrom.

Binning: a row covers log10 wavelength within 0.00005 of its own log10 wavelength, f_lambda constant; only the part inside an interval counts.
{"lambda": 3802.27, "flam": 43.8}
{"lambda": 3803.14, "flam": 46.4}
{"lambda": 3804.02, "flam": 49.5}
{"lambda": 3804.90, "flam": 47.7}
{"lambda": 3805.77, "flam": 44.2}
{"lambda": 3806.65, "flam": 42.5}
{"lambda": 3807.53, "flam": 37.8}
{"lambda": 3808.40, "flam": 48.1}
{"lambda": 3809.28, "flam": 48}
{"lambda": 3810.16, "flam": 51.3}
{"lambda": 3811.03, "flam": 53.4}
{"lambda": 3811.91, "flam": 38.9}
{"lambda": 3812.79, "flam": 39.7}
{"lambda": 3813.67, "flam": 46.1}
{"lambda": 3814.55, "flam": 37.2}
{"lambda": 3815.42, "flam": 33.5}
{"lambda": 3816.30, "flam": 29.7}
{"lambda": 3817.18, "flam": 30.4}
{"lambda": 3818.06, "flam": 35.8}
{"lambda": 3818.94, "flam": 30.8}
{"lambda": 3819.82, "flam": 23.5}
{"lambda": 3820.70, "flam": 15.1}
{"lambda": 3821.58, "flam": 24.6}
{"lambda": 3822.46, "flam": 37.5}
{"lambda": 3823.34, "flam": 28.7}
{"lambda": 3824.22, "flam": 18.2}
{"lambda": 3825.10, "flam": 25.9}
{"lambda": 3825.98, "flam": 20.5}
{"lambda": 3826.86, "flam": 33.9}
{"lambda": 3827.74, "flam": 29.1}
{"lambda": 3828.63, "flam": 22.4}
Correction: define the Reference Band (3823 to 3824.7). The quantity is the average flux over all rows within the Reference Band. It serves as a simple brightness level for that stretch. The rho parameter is 23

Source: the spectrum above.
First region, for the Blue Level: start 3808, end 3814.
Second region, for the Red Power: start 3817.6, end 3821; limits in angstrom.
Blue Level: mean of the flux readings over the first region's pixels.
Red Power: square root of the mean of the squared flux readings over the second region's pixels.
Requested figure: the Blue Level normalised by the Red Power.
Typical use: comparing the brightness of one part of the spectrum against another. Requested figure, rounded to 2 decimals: 1.69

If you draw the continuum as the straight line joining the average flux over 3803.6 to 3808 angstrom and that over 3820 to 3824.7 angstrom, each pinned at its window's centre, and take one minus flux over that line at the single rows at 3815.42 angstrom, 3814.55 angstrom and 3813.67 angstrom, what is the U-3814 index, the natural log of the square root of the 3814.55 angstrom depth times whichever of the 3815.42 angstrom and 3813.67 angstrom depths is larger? -3.3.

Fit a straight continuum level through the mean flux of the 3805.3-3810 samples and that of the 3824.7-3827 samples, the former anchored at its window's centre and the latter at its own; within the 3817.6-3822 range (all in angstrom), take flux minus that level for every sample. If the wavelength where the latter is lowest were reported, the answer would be 3820.70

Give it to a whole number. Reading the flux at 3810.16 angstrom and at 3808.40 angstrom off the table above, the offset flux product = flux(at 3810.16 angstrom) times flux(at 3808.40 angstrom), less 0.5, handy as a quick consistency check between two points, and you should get 2467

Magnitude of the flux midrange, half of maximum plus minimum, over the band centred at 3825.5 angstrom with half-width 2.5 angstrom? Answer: -3.54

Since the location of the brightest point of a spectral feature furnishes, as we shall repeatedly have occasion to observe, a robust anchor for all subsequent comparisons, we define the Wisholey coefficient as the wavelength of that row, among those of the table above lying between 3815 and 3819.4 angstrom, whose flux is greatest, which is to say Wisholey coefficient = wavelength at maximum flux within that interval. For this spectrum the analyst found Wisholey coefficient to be 3818.06 angstrom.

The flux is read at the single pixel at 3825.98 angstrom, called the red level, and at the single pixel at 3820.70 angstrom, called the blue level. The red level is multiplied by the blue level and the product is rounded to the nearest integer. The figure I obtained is 310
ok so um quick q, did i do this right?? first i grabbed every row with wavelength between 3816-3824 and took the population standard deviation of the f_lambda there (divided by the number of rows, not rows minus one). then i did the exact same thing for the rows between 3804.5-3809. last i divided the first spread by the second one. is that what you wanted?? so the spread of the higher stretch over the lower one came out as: 1.69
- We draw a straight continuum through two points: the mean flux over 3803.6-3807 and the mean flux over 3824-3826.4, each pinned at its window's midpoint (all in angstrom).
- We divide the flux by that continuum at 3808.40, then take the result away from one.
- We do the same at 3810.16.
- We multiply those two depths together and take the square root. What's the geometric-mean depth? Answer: 0.20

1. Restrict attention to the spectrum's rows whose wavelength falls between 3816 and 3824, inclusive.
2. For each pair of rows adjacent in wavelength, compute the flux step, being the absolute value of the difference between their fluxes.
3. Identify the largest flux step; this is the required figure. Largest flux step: 12.9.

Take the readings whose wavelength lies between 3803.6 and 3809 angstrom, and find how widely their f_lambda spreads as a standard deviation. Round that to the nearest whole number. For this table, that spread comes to 4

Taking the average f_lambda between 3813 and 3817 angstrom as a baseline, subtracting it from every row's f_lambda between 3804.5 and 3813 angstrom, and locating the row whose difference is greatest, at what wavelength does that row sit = 3811.03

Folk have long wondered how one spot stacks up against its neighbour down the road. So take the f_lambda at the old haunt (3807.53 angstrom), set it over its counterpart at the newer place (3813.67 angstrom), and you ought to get 0.8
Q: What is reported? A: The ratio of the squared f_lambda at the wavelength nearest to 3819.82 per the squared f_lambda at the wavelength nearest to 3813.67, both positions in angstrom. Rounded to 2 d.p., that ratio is 0.26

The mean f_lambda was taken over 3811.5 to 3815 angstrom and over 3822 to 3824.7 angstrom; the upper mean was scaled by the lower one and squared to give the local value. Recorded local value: 0.48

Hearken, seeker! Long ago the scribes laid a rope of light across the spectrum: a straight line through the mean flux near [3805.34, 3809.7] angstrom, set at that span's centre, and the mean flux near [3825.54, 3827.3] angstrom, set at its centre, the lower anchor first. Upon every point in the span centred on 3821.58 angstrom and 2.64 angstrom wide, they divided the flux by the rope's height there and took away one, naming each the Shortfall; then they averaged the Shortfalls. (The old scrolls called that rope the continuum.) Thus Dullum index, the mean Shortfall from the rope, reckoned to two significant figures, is -0.18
